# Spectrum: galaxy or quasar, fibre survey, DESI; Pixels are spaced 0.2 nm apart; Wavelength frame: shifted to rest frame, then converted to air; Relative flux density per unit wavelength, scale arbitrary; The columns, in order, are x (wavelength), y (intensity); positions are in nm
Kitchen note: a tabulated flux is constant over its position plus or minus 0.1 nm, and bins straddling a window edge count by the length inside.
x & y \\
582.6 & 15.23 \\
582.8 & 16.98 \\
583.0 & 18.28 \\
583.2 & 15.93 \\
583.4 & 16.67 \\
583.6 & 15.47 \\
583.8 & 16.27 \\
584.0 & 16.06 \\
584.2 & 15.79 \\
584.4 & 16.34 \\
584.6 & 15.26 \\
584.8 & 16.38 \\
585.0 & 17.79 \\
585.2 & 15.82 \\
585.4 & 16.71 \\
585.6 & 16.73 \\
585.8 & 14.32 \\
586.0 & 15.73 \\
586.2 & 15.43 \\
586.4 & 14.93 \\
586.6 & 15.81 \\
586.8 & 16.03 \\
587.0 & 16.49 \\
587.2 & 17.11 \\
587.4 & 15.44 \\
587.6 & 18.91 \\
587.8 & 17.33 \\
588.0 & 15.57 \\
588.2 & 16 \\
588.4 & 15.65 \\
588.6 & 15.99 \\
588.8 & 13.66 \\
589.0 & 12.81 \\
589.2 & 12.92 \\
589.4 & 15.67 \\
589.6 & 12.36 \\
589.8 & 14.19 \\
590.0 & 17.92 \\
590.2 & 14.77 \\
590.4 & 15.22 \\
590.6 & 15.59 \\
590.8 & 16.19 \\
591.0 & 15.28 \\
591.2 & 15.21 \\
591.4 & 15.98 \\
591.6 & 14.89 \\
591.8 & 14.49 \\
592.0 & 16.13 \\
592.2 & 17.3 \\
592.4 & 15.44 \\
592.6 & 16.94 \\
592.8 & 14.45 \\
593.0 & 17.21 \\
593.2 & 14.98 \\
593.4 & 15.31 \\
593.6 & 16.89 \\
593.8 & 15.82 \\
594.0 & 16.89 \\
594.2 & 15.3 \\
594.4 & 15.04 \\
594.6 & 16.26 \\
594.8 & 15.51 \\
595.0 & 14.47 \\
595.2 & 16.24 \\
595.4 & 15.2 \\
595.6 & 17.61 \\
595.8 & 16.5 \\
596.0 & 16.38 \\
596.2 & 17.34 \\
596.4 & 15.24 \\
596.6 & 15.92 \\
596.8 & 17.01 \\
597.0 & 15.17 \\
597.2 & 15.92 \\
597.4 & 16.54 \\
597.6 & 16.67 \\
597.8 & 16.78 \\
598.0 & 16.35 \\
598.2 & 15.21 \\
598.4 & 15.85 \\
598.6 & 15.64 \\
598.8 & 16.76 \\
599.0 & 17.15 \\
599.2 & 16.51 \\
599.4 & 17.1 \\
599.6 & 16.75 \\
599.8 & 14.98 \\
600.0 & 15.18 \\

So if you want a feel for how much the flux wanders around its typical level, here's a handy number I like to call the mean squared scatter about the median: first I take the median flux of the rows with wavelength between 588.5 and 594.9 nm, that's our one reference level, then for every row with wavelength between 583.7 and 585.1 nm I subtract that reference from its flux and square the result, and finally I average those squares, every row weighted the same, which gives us 1.3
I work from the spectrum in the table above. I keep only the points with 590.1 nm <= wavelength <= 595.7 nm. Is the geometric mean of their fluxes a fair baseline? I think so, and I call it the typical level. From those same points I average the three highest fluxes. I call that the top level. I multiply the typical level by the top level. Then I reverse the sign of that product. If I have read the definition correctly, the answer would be -273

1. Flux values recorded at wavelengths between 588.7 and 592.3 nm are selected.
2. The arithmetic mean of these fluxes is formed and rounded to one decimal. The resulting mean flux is 15.0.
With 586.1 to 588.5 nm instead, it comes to 16.2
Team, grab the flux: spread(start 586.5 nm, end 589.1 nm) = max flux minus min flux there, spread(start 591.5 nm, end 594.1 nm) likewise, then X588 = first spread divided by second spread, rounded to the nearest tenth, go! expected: 2.1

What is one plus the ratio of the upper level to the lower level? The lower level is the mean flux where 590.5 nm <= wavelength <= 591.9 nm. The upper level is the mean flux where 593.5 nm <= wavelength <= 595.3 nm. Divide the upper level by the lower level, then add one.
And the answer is 2.03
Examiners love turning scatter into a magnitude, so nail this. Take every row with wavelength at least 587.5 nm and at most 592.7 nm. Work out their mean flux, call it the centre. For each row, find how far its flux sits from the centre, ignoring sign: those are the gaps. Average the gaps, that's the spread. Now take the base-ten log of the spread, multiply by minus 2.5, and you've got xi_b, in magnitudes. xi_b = -0.12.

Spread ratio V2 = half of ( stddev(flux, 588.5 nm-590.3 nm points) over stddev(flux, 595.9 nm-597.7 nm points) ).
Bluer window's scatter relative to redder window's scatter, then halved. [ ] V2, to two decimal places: 1.21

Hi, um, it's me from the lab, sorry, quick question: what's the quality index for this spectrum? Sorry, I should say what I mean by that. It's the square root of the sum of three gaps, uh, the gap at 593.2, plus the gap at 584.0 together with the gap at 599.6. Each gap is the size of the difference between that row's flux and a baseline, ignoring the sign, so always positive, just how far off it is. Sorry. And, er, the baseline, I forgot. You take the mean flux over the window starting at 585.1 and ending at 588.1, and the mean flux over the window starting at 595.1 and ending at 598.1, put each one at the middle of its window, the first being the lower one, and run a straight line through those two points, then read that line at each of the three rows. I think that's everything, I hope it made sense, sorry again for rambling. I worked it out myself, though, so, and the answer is 1.3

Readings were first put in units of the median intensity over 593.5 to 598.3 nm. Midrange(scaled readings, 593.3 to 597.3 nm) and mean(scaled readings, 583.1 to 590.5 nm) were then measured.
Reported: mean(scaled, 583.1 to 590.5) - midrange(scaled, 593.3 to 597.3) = -0.020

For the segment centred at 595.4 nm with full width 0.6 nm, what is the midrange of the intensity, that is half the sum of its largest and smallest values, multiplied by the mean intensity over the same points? 268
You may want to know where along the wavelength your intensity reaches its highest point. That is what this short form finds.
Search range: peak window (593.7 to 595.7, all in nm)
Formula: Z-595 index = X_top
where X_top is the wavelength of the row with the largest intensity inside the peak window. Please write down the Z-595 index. 595.6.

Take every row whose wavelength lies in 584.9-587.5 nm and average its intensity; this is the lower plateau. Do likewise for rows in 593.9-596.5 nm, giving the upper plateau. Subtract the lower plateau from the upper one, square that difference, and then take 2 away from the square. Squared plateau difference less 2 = -2.00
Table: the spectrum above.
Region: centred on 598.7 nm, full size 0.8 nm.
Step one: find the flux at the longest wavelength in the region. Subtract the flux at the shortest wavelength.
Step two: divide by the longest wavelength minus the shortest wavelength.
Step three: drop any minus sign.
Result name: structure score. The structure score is 2.2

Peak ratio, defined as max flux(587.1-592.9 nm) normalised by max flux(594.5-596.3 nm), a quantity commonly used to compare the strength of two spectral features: 1.07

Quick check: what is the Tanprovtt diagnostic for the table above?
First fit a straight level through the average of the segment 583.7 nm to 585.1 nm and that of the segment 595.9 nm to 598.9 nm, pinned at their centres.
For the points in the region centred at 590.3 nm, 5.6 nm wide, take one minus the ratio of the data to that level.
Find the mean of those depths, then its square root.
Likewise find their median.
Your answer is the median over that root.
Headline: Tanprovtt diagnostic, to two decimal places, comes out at 0.19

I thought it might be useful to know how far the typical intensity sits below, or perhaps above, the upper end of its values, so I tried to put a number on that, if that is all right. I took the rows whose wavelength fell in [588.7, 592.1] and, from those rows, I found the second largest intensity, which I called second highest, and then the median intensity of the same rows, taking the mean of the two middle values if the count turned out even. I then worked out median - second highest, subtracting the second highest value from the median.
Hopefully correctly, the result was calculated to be -1.0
